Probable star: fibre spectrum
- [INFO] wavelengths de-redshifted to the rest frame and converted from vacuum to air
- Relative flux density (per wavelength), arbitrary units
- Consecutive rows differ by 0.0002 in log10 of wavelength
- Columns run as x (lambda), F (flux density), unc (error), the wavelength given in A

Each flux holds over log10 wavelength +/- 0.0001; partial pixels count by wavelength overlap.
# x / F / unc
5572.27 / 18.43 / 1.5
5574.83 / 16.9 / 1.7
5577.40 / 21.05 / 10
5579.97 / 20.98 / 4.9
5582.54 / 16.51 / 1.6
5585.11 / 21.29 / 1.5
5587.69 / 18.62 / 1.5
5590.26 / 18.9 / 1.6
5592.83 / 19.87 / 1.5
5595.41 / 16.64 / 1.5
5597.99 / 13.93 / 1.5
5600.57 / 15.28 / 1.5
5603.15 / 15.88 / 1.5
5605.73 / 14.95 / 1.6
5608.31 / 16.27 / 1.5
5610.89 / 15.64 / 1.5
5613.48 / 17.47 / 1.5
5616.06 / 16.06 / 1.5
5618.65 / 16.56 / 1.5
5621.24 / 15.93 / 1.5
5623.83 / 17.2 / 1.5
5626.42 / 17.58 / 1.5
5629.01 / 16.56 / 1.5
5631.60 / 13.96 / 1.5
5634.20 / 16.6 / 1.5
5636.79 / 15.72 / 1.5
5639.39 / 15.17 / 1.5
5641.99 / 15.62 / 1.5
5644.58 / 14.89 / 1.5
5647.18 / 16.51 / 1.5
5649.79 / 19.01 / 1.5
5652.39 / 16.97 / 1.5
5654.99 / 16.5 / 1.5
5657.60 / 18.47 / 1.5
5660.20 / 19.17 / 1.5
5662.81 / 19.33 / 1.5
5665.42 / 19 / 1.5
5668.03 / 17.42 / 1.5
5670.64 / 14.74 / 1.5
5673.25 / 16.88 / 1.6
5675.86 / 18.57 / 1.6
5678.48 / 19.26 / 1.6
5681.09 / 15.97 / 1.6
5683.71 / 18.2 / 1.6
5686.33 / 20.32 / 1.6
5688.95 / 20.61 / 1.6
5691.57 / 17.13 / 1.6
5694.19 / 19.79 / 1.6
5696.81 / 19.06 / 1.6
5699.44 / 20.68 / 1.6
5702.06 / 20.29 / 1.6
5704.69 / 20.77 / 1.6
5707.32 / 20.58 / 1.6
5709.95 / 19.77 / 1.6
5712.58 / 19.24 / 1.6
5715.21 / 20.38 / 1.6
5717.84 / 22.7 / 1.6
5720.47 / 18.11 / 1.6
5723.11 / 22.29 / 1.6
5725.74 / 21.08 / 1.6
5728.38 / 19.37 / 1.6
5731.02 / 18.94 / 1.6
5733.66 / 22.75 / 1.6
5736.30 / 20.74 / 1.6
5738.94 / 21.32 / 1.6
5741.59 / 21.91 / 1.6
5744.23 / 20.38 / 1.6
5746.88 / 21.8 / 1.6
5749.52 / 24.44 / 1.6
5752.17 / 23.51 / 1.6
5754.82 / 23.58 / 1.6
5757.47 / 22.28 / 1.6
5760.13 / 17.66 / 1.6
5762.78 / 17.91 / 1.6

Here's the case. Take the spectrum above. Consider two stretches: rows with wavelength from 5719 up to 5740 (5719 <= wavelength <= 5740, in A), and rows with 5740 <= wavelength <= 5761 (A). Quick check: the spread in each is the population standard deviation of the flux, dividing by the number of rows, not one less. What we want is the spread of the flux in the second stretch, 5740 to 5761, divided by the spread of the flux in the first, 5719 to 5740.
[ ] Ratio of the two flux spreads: 1.31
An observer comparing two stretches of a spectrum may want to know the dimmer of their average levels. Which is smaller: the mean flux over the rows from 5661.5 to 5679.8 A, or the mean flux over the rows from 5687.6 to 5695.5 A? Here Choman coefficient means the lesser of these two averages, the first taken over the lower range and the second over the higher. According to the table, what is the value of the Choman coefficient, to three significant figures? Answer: 17.9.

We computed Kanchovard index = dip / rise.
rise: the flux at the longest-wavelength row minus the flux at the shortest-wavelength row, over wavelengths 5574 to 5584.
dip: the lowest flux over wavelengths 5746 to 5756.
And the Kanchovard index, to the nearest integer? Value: -56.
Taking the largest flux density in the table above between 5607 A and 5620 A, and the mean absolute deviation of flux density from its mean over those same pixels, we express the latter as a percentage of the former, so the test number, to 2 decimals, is 2.82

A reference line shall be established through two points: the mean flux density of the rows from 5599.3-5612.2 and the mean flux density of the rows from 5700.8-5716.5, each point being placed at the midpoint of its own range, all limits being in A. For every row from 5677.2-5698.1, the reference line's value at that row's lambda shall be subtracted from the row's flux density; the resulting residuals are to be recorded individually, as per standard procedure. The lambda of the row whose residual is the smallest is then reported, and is 5681.09 A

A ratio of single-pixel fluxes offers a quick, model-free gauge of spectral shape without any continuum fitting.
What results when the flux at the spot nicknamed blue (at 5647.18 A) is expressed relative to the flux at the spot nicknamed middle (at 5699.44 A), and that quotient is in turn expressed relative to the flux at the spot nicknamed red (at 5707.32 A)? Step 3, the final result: 0.039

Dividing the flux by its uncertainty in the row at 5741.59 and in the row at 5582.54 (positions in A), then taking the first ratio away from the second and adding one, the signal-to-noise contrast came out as -2.4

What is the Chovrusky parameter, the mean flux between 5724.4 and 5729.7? 20.2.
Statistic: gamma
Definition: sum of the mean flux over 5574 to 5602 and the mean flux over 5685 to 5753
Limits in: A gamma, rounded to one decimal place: 38.9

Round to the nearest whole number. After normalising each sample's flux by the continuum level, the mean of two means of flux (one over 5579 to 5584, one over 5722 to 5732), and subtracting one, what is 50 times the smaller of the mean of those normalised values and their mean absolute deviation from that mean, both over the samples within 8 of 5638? -11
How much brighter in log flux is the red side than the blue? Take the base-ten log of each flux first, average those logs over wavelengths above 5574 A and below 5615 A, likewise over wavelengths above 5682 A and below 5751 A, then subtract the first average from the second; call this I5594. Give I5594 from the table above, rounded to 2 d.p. 0.07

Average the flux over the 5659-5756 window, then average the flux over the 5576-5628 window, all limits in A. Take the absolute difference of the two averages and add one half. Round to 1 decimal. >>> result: 3.2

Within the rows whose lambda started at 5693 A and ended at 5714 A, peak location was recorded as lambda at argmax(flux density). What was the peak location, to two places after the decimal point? 5704.69 A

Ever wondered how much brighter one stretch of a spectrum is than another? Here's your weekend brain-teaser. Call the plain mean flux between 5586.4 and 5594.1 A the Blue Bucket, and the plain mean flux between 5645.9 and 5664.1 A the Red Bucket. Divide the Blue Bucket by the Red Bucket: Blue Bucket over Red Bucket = 1.06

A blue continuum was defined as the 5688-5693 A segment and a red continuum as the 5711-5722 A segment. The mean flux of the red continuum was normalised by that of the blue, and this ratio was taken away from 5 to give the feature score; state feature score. 3.93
